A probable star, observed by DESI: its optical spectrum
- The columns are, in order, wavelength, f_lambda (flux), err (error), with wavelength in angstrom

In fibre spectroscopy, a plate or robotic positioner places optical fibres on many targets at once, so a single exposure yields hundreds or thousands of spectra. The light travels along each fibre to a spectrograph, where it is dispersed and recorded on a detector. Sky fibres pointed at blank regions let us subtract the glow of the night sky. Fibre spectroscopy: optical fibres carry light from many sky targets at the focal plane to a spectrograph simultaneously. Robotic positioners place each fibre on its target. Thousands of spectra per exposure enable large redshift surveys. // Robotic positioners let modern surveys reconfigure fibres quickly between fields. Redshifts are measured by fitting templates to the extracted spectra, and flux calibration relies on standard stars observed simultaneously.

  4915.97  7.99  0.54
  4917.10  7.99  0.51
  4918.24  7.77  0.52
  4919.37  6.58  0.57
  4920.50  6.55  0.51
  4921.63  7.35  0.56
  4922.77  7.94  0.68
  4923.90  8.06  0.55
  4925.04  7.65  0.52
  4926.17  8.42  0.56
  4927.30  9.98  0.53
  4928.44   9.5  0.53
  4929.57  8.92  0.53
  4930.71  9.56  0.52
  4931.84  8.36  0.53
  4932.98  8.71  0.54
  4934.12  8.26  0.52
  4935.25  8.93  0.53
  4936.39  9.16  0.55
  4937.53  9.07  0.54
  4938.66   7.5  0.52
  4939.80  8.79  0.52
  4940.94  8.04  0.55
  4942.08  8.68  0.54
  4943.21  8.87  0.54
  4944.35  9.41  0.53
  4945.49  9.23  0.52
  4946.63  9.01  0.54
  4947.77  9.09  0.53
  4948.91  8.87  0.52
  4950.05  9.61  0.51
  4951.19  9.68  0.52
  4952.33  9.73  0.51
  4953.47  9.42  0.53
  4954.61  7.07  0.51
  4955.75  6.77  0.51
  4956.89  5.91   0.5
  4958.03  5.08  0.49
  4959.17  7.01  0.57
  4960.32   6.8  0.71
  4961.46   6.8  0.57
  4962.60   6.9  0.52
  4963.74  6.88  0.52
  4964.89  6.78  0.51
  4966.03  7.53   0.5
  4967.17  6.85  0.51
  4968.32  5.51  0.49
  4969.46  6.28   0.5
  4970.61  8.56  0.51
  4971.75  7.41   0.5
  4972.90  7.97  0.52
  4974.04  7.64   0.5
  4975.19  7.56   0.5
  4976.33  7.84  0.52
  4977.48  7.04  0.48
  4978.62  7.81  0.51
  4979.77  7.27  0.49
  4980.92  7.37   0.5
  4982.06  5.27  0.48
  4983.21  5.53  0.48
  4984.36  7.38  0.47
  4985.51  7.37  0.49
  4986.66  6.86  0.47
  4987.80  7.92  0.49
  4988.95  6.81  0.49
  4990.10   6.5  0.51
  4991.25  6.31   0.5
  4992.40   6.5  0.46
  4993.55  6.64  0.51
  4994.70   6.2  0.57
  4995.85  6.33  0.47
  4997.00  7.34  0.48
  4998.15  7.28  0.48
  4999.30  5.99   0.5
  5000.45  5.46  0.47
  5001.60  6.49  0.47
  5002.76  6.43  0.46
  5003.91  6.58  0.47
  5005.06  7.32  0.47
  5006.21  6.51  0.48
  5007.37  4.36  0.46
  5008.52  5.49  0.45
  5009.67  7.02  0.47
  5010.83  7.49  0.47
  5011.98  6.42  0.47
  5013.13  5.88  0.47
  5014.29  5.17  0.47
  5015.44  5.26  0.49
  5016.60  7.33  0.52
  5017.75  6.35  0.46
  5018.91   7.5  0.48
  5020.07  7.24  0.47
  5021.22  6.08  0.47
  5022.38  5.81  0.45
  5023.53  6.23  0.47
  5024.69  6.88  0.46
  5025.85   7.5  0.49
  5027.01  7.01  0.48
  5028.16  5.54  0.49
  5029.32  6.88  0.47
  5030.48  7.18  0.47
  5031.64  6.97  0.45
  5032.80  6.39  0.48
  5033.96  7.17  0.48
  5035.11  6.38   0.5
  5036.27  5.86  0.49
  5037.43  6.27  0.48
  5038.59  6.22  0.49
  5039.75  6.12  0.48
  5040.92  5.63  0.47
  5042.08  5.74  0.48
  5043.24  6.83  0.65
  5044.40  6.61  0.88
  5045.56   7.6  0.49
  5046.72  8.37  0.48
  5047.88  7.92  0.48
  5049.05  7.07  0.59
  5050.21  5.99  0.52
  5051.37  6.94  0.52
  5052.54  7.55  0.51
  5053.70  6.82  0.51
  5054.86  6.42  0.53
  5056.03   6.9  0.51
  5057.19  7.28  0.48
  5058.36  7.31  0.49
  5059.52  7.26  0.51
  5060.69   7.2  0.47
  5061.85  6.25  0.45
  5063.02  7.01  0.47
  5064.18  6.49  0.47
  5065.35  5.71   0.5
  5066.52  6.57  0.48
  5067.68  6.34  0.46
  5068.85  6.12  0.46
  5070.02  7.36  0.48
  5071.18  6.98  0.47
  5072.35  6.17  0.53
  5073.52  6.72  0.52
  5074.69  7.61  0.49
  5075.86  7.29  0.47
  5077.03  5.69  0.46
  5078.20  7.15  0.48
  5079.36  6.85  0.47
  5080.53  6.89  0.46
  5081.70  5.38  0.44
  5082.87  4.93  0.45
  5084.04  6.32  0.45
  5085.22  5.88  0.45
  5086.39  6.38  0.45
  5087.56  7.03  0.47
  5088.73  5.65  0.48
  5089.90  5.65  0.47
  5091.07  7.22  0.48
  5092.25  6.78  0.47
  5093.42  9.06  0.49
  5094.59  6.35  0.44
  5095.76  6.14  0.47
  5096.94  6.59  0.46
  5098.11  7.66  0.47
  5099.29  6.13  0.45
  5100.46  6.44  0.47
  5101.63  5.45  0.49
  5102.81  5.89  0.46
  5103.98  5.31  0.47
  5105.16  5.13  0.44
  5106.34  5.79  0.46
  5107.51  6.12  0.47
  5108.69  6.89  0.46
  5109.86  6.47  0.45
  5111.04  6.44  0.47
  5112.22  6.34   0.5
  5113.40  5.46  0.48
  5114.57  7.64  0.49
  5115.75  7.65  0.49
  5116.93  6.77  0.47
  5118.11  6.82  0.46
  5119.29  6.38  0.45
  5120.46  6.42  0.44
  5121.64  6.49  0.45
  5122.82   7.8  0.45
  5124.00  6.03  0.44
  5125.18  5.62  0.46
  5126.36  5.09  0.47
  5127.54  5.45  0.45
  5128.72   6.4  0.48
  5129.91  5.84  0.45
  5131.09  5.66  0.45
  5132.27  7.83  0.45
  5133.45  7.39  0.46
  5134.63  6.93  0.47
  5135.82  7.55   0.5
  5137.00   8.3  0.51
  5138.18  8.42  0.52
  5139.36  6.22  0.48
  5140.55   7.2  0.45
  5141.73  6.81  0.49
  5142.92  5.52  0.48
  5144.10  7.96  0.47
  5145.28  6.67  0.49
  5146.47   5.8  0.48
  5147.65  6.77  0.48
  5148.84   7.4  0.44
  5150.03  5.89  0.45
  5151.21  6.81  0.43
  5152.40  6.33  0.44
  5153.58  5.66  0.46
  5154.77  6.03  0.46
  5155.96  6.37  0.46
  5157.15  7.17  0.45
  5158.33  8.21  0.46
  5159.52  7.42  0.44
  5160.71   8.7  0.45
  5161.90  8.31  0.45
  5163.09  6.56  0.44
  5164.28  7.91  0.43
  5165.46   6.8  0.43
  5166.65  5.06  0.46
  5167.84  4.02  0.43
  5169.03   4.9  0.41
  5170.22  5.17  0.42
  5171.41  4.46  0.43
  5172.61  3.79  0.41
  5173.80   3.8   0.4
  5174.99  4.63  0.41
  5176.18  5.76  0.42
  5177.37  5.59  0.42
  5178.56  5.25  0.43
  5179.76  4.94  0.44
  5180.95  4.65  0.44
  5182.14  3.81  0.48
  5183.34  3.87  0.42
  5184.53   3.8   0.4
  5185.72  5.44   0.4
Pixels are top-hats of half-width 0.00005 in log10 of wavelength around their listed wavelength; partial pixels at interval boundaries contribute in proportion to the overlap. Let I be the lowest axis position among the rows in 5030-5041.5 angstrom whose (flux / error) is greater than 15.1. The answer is 5030.48 angstrom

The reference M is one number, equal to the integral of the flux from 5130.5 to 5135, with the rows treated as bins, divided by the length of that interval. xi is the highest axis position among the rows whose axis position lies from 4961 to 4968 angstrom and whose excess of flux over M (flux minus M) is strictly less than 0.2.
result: 4967.17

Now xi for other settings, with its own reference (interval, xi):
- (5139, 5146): 5145.28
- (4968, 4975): 4969.46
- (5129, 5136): 5134.63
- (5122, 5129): 5128.72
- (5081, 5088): 5087.56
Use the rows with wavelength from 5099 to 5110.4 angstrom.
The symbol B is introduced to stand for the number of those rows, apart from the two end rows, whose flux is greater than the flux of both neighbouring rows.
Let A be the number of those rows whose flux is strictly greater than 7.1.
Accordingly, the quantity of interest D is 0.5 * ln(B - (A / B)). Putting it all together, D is 0.55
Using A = 0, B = 3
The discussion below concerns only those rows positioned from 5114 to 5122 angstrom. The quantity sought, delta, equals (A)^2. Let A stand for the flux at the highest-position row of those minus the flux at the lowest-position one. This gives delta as 1.3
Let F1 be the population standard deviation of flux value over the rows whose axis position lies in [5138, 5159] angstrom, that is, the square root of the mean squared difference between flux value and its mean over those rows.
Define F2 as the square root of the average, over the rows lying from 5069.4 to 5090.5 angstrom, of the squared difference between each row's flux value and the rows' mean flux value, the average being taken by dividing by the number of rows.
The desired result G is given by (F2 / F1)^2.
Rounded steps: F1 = 0.84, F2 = 0.75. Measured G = 0.8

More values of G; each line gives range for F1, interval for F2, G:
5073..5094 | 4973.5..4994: 0.6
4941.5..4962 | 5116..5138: 0.4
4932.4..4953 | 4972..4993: 1.9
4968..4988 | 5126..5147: 1.3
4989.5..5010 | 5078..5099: 1.7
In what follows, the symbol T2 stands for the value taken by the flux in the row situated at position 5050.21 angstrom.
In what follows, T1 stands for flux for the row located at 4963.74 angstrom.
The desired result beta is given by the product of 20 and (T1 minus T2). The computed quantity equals 18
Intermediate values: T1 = 6.88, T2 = 5.99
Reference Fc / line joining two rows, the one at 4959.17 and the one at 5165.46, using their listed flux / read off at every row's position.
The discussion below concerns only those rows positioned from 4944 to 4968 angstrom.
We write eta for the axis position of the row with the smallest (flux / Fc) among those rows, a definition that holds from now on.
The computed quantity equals 4958.03 angstrom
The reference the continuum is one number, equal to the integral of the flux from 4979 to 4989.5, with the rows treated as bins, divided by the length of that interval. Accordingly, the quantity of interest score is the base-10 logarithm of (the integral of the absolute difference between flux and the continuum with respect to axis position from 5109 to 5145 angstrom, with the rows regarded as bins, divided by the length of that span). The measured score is -0.11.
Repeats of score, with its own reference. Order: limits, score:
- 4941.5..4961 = 0.23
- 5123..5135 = -0.01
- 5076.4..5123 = -0.12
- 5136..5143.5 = -0.05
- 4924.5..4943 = 0.27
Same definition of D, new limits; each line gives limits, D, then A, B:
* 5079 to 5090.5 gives 0.55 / 0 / 3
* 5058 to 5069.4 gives -0.35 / 3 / 2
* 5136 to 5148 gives 0.26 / 4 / 3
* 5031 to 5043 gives 0.20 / 1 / 2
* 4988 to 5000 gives 0.00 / 2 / 2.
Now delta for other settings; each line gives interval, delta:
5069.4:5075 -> 0.1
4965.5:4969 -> 4.1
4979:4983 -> 4.0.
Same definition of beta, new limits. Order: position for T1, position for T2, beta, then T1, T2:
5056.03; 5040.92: 25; 6.9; 5.63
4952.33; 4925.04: 42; 9.73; 7.65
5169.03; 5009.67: -42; 4.9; 7.02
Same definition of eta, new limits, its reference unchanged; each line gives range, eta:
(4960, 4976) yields 4968.32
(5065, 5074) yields 5065.35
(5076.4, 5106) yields 5082.87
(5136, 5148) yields 5142.92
